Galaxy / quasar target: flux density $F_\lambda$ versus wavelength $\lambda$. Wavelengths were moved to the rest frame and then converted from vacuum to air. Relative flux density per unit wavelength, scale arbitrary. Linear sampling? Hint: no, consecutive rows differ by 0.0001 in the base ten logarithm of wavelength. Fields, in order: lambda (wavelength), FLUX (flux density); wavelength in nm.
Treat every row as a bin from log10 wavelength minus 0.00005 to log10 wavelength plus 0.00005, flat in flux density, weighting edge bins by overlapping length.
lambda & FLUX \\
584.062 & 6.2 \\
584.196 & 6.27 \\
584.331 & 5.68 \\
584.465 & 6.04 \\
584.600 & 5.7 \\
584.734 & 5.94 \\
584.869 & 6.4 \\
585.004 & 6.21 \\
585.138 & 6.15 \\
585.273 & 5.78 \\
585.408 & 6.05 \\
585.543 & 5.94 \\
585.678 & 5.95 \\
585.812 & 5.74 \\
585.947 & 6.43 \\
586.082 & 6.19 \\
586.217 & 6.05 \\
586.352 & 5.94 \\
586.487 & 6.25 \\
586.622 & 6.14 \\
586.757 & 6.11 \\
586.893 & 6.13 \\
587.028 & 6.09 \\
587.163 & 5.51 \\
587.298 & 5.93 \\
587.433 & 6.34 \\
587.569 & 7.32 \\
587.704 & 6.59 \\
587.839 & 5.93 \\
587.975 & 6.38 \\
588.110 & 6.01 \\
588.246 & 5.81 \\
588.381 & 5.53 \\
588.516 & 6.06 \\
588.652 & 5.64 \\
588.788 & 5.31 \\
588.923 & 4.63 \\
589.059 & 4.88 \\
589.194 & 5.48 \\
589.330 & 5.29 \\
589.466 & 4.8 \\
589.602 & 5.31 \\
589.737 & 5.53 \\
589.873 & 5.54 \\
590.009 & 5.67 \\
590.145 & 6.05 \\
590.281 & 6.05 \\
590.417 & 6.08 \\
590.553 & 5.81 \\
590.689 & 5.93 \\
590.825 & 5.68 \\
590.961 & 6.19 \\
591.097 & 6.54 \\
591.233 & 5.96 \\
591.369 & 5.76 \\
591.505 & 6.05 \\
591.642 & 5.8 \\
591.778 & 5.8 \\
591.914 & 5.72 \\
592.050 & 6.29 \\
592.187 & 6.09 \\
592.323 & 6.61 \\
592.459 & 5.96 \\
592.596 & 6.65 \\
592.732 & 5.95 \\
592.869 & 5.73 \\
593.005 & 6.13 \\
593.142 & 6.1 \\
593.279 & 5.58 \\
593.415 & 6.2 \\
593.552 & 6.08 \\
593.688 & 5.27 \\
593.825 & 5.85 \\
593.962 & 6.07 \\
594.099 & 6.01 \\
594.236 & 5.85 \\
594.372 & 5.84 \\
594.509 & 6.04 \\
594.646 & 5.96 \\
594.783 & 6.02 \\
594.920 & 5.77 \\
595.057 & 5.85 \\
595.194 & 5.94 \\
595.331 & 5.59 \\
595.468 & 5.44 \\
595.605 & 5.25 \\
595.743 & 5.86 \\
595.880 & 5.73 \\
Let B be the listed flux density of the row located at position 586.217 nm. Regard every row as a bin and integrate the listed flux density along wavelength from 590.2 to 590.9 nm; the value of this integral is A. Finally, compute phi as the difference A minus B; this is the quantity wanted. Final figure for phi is -1.9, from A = 4.1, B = 6.05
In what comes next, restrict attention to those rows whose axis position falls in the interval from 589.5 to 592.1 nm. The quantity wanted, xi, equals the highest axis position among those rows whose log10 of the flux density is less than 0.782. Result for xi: 591.914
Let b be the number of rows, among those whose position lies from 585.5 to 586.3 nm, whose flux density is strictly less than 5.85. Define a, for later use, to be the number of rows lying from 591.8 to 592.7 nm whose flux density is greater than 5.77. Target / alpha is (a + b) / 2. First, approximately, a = 5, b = 1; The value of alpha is 3.0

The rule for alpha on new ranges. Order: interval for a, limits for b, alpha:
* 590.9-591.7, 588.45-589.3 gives 5.0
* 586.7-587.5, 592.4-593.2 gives 3.0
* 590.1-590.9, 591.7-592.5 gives 3.5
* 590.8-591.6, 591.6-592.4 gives 3.5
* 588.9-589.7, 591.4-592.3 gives 1.5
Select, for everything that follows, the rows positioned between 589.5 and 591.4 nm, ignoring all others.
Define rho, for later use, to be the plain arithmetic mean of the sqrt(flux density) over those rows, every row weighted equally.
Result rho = 2.42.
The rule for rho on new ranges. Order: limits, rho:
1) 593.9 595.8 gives 2.41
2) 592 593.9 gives 2.46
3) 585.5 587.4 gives 2.45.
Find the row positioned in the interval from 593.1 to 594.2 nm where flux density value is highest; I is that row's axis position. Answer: 593.415 nm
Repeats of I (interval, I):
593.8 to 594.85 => 593.962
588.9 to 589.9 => 589.873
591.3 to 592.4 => 592.323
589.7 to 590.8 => 590.417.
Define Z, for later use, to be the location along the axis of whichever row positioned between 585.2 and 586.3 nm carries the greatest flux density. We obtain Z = 585.947 nm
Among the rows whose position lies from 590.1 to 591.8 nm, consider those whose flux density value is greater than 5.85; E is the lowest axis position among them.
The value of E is 590.145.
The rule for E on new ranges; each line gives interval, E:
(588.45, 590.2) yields 588.516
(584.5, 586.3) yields 584.734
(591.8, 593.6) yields 592.050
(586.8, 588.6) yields 586.893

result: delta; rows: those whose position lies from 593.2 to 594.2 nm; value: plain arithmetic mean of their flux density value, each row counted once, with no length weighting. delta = 5.87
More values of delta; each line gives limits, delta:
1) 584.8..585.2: 6.25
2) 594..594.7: 5.94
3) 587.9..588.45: 5.93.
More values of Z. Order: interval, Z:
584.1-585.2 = 584.869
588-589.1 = 588.516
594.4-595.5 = 594.509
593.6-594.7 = 593.962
